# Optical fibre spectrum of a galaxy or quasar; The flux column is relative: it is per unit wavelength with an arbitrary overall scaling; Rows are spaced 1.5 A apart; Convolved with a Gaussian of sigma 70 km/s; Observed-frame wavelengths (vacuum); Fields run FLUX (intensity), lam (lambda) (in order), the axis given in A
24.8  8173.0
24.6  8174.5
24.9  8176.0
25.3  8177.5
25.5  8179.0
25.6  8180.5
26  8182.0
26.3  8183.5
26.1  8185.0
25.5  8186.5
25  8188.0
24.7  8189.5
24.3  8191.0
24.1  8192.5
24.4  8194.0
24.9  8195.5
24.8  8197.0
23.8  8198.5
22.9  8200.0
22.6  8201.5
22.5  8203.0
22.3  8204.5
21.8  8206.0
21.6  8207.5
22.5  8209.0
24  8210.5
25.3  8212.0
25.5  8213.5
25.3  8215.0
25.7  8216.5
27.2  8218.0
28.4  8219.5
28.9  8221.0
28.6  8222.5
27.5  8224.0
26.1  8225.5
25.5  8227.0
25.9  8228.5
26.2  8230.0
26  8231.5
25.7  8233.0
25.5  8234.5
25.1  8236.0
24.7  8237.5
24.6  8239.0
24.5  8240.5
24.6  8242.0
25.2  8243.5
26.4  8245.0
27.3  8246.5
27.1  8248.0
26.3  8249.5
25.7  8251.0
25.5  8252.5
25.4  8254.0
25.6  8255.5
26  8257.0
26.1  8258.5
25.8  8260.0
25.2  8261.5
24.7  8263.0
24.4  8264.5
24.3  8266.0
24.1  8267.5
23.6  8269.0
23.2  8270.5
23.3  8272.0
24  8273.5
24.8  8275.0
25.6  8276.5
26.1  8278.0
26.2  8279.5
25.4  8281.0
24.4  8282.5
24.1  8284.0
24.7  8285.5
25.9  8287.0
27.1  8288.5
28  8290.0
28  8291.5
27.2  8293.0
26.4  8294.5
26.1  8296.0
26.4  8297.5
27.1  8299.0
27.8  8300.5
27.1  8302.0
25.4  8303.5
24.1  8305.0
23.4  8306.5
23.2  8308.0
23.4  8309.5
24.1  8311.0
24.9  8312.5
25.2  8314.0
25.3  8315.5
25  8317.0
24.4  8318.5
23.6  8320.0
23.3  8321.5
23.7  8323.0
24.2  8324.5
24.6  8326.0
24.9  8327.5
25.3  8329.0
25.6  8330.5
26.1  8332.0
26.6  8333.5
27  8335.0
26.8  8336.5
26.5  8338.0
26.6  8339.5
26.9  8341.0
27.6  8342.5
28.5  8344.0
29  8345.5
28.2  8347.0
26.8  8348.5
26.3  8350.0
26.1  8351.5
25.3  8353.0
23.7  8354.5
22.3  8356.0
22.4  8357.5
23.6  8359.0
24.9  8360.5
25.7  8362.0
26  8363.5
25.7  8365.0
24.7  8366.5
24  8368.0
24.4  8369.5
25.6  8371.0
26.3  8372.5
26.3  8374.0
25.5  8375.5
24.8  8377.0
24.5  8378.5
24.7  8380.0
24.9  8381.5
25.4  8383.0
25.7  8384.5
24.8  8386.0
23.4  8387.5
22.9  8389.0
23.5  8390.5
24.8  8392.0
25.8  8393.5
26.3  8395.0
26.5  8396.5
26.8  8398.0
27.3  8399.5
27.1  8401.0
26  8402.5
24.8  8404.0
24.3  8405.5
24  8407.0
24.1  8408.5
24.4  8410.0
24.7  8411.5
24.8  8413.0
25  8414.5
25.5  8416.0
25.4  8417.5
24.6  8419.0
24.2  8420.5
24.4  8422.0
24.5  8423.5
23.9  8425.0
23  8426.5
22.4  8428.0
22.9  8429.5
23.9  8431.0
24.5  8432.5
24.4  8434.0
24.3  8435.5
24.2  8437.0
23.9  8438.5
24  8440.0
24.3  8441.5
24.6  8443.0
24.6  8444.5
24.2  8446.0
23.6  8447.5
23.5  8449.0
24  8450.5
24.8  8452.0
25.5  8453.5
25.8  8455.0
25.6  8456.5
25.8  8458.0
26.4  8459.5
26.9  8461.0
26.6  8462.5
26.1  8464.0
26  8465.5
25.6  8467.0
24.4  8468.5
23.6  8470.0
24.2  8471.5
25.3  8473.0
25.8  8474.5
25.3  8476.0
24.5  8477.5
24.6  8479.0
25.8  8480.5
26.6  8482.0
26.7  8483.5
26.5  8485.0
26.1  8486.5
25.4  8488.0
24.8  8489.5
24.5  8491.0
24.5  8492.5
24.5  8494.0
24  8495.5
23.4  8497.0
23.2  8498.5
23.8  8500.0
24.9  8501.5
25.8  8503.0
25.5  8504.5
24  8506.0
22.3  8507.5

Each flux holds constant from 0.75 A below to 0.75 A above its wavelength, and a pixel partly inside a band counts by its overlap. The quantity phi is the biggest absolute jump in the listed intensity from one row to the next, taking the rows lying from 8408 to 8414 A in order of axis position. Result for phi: 0.30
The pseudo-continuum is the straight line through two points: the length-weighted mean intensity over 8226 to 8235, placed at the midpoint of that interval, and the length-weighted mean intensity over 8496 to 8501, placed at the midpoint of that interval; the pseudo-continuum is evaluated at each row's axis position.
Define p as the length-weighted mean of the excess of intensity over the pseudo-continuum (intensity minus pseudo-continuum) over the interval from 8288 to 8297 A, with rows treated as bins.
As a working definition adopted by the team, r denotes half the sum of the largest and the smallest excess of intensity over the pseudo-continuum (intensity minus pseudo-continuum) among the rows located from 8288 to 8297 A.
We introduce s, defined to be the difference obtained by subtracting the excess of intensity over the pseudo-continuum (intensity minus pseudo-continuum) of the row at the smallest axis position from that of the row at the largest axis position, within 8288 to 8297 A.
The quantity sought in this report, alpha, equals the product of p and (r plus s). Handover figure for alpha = 1.5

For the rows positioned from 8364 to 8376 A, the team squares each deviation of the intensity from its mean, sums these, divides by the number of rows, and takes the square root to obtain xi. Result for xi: 0.80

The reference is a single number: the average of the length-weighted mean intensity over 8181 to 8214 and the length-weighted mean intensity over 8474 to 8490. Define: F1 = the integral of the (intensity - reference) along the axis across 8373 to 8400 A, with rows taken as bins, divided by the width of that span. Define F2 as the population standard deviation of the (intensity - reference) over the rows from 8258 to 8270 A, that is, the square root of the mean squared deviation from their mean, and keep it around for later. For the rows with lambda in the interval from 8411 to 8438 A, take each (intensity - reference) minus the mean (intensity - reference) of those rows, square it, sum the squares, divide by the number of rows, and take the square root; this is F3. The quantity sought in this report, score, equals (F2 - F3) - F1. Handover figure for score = -0.3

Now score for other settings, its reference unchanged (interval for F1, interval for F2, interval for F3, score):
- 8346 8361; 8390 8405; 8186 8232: -0.9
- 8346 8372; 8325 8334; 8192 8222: -1.5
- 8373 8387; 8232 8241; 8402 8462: -0.7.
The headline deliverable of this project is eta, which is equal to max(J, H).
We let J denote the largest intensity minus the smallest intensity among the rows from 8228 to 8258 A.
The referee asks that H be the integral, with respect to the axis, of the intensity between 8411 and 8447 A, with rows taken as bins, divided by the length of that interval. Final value 24.3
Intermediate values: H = 24.3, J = 2.8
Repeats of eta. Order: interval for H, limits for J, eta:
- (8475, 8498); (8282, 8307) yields 25.1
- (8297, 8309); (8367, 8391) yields 25.5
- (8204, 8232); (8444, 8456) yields 25.5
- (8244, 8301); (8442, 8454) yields 25.7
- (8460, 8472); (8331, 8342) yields 25.5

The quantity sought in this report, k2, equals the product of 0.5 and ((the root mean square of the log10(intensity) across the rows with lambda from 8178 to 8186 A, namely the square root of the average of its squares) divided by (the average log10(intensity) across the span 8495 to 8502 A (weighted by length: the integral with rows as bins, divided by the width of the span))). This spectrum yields 0.513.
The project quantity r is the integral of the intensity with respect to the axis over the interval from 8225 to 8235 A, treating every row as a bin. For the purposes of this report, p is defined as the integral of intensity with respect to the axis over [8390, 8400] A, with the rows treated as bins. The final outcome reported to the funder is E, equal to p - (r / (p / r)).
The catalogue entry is 1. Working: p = 259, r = 258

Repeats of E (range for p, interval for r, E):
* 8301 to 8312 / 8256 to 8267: -16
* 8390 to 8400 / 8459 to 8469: -3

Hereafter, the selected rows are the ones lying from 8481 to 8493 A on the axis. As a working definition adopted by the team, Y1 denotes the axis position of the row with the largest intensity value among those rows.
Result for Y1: 8483.5 A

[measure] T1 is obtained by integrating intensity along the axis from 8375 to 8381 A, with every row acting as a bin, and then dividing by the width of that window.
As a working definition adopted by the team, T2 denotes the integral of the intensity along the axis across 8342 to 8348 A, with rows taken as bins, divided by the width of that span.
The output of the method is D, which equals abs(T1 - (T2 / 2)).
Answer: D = 10.7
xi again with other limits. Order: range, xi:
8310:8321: 0.58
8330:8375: 1.58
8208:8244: 1.46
